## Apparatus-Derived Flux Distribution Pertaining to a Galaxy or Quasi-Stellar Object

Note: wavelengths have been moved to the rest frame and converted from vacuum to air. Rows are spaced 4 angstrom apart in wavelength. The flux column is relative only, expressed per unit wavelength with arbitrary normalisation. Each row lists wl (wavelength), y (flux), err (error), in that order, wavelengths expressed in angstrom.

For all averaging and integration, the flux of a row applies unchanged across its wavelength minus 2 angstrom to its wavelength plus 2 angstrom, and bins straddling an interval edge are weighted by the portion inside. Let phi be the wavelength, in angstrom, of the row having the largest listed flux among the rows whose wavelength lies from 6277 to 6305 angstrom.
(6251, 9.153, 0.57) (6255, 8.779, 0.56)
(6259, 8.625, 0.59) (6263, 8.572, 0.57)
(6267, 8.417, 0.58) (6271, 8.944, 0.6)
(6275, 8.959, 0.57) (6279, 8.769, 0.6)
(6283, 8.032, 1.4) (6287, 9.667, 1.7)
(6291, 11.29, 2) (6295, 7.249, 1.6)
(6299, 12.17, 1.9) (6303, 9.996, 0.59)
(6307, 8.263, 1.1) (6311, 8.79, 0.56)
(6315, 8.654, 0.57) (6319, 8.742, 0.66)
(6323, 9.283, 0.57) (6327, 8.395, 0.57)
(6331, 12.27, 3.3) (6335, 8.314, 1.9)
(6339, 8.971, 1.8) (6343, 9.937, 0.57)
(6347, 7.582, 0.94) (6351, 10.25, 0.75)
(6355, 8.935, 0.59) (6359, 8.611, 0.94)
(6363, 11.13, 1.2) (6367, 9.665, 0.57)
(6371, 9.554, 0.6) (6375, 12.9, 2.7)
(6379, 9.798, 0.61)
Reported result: 6299 angstrom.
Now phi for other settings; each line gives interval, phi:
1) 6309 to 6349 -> 6331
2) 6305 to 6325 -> 6323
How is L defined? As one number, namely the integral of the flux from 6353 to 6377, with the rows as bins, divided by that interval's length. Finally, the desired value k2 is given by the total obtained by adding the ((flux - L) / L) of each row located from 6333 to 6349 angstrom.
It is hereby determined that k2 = -0.57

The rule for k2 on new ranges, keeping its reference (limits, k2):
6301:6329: -0.87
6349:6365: -0.16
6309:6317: -0.28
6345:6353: -0.24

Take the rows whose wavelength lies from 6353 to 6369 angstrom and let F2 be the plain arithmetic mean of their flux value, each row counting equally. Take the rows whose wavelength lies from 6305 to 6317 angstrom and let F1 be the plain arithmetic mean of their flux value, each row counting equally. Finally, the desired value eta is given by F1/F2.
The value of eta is 0.89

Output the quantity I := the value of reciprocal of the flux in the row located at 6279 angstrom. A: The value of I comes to 0.114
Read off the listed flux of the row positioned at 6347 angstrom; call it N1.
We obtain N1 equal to 7.582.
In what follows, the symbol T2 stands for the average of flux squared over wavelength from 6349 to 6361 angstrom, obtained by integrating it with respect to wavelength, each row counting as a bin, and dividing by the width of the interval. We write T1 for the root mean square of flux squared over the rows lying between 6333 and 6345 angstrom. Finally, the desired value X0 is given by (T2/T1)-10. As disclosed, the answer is -8.97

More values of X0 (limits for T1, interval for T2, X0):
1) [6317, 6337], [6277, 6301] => -9.02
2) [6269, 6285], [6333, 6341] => -9.01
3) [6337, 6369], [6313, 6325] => -9.13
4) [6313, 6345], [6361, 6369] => -8.82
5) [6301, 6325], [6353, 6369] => -8.86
